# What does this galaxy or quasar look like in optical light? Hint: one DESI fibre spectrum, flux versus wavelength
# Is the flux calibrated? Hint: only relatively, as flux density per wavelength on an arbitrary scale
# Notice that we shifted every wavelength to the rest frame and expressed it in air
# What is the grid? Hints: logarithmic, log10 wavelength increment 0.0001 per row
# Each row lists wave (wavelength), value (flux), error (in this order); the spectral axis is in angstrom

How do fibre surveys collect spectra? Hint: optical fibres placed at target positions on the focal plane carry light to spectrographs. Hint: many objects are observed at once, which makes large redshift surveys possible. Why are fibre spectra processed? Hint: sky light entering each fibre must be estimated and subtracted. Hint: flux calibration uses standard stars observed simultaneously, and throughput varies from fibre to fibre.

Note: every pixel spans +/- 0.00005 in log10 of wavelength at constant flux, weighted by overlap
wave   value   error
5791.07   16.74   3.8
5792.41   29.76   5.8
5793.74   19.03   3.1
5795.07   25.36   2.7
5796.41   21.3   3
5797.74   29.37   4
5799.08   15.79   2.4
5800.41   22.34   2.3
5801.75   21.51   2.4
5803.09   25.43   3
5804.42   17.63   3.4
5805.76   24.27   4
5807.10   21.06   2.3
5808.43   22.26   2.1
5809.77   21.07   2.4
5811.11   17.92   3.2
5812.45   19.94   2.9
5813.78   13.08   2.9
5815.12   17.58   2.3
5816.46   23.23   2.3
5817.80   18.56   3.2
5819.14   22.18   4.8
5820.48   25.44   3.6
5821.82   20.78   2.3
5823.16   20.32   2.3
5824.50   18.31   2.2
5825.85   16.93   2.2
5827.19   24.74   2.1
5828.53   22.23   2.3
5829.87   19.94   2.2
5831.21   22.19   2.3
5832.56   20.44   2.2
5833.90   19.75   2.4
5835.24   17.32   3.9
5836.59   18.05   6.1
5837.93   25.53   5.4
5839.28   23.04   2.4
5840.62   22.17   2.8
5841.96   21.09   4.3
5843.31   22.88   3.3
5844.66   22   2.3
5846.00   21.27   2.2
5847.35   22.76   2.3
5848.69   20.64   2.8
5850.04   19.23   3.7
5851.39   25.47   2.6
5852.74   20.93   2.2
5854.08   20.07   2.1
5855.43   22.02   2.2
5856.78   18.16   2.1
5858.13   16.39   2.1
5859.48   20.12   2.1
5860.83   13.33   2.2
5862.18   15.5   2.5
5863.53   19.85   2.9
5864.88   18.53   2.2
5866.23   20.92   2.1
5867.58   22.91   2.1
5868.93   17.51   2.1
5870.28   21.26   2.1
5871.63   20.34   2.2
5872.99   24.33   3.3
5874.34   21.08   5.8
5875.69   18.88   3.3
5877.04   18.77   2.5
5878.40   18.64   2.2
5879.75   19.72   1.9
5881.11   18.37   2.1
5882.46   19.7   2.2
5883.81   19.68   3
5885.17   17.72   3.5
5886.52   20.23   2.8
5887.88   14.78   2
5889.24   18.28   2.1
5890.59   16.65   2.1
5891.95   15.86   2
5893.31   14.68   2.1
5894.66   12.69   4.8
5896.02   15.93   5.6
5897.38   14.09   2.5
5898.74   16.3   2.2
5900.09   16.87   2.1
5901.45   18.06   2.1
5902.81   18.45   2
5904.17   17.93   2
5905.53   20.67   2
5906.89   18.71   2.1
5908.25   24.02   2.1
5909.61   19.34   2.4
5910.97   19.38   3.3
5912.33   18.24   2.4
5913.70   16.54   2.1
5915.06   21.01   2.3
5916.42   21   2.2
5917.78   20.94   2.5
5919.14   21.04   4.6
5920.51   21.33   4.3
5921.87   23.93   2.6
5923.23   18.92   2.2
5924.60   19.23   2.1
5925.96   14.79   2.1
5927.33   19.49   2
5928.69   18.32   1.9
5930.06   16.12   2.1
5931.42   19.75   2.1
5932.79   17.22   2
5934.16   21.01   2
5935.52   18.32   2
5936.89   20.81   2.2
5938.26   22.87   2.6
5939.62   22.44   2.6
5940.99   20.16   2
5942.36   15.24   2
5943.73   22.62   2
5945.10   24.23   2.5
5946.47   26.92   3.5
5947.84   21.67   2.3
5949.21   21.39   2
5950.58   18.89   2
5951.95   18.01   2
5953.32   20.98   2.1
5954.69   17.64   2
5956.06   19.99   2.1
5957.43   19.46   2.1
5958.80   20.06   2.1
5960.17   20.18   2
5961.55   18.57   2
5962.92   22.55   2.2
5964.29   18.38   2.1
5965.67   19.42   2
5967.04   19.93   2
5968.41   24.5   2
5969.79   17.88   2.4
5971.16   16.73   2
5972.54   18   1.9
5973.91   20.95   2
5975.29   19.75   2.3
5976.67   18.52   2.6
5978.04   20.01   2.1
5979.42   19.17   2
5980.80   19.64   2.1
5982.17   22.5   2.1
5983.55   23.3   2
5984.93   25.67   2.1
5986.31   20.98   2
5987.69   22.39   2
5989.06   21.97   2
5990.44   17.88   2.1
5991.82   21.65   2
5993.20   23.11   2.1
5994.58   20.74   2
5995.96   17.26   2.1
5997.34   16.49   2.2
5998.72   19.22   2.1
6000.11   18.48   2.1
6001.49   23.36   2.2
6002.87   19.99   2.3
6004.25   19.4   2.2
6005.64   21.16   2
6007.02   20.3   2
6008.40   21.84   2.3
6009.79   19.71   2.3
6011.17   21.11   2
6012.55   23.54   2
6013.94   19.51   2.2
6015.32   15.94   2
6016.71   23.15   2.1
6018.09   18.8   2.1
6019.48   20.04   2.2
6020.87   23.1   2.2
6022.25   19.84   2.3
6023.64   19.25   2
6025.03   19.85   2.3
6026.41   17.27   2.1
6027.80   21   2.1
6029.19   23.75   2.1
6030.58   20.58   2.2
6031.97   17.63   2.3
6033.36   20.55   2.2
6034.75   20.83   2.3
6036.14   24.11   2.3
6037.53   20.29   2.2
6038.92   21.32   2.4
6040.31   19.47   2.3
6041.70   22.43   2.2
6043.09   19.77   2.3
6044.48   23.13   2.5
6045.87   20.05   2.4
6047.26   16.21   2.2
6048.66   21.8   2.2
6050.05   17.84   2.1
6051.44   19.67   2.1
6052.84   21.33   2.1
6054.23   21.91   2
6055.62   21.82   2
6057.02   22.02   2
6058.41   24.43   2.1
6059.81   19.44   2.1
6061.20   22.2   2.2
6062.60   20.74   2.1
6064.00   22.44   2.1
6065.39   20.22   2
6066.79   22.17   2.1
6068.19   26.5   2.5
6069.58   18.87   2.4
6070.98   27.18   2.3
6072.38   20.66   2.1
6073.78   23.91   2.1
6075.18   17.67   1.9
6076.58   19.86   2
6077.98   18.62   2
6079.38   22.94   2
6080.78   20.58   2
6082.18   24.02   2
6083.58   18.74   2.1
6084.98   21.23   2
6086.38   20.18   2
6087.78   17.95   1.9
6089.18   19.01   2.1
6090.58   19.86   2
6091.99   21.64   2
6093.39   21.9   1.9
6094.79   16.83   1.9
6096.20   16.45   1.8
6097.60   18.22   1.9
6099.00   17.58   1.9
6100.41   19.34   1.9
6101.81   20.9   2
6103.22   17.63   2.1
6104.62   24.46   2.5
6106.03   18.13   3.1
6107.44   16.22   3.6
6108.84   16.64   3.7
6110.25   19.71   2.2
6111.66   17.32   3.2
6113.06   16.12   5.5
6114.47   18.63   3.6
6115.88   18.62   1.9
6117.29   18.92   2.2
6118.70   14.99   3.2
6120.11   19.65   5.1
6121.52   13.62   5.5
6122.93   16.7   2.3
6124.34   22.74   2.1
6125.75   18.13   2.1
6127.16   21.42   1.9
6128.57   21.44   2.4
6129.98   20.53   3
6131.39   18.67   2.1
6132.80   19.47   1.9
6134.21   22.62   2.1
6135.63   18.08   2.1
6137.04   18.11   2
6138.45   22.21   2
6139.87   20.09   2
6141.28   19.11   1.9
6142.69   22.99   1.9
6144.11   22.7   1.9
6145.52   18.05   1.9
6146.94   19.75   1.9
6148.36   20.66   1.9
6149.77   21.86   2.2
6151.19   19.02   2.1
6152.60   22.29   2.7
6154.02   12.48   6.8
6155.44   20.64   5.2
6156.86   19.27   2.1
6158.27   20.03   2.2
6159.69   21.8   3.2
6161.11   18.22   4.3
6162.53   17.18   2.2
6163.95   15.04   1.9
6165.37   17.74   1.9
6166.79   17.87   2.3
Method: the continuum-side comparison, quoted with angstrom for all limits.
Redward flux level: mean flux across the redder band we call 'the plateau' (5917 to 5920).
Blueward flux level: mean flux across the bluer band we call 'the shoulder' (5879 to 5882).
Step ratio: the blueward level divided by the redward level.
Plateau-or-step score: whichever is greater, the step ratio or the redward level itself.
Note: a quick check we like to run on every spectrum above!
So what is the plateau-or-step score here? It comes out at 21.0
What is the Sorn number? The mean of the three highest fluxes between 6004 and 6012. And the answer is 21.4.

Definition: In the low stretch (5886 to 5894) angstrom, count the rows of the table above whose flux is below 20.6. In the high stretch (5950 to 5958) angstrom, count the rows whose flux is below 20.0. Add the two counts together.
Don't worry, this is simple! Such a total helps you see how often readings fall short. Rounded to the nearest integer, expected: 11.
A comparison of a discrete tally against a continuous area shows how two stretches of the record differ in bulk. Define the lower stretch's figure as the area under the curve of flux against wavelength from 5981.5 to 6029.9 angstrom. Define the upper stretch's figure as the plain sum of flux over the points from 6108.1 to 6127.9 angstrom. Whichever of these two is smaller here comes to 253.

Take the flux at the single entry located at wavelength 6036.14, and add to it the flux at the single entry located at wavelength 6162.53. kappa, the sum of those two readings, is 41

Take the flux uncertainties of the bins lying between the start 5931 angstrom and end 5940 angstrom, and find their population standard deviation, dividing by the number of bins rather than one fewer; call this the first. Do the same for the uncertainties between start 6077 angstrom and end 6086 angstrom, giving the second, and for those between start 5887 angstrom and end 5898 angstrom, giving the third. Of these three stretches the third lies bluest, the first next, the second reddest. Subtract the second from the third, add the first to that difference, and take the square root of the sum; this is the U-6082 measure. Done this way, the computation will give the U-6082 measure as 1.25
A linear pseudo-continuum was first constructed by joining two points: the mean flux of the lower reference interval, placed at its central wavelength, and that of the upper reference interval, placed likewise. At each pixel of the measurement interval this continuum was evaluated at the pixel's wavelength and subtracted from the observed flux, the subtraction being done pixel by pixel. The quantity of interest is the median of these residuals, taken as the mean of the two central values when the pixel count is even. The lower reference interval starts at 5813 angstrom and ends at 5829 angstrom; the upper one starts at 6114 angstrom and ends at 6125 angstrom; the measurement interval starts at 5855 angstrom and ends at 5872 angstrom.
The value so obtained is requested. -0.1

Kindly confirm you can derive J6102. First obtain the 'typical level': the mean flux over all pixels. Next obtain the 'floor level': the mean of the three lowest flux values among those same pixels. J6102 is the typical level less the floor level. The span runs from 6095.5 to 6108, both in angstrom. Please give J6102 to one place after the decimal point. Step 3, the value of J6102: 2.0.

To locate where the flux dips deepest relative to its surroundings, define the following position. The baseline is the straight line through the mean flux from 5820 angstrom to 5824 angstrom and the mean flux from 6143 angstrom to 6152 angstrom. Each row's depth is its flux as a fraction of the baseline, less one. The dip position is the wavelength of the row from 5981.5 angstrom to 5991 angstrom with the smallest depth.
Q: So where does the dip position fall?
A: 5990.44 angstrom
